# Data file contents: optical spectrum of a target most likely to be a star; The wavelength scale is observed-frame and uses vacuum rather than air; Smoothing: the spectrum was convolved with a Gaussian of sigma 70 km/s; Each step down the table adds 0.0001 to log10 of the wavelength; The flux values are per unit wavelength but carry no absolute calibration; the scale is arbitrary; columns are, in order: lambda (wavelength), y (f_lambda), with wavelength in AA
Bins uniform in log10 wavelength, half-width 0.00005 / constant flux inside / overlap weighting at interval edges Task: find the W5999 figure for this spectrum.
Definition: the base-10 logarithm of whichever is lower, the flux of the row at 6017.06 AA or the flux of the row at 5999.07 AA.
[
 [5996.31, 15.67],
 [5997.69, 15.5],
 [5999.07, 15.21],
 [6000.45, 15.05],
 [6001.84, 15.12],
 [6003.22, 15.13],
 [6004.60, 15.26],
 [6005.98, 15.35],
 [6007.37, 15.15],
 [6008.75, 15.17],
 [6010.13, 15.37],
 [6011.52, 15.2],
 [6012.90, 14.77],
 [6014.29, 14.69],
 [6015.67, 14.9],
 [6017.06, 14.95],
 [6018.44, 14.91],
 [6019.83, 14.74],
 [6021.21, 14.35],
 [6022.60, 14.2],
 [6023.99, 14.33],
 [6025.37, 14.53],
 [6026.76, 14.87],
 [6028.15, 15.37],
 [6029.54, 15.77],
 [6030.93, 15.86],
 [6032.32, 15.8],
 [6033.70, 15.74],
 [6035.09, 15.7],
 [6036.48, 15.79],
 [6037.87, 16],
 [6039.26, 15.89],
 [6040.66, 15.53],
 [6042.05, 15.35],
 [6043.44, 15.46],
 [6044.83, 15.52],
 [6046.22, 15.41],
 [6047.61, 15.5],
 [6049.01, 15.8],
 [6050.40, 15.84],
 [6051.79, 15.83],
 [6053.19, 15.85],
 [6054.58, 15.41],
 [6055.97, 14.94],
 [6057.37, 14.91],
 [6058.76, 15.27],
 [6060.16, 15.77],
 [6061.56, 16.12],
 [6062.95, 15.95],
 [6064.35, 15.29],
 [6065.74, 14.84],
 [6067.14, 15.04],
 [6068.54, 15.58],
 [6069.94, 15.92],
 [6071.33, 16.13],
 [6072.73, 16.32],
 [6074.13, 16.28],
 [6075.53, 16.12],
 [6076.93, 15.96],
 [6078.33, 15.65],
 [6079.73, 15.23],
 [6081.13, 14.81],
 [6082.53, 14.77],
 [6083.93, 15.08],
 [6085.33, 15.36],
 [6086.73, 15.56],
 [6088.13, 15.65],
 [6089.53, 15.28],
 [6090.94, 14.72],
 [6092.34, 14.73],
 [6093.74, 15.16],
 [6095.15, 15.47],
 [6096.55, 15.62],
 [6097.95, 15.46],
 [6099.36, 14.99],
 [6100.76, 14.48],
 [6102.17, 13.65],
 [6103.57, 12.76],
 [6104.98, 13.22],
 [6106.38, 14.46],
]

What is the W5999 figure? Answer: 1.17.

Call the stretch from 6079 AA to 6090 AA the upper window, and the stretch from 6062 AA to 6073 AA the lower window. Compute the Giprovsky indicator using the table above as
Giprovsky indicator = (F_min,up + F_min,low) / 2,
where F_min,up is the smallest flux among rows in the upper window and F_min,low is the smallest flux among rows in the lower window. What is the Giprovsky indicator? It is 14.8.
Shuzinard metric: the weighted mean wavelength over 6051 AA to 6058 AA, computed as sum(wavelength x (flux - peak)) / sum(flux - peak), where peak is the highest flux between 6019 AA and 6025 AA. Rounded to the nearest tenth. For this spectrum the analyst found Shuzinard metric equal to 6053.4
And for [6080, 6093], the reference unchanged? 6086.8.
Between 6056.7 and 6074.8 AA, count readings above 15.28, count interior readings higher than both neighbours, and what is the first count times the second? 18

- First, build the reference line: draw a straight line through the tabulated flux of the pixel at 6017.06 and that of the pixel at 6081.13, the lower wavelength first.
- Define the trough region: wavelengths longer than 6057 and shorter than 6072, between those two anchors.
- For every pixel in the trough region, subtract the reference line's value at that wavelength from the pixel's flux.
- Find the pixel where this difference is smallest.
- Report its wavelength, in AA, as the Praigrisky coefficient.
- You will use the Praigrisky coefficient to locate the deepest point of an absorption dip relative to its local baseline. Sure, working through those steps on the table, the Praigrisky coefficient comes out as 6065.74 AA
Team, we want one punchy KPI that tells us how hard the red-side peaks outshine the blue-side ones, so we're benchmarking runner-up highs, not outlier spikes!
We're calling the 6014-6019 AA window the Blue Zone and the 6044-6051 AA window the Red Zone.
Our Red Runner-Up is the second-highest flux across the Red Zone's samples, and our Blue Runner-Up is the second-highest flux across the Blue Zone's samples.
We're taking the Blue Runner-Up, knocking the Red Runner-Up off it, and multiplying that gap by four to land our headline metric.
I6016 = -3.6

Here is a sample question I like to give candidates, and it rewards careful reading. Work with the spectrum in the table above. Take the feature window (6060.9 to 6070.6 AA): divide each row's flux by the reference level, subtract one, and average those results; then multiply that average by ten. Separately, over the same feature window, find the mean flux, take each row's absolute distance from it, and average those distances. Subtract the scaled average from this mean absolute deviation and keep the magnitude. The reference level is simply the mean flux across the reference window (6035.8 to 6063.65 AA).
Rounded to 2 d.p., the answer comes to 0.46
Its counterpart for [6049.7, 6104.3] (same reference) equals 0.69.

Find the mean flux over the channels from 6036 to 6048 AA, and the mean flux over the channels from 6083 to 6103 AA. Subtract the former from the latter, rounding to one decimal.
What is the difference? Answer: -0.5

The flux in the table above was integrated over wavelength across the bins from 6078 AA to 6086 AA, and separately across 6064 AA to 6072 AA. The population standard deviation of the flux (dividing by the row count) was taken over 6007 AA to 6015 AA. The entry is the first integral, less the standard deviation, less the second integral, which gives -3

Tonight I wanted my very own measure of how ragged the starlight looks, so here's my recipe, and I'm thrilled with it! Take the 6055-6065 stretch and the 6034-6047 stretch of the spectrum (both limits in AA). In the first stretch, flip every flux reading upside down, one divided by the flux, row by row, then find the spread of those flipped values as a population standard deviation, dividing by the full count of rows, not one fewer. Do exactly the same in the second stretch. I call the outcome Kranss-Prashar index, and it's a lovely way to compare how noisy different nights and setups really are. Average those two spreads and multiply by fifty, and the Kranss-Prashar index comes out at 0.069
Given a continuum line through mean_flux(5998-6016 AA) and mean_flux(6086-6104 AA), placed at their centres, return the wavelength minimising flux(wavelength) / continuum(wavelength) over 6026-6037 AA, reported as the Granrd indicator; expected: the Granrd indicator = 6026.76 AA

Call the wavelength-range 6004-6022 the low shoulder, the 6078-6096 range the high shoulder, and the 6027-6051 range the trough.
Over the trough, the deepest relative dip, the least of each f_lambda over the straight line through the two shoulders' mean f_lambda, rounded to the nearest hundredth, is 1.02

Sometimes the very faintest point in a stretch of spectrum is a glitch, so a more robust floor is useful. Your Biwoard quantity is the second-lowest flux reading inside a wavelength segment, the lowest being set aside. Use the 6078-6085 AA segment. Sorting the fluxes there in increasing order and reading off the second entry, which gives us 14.81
